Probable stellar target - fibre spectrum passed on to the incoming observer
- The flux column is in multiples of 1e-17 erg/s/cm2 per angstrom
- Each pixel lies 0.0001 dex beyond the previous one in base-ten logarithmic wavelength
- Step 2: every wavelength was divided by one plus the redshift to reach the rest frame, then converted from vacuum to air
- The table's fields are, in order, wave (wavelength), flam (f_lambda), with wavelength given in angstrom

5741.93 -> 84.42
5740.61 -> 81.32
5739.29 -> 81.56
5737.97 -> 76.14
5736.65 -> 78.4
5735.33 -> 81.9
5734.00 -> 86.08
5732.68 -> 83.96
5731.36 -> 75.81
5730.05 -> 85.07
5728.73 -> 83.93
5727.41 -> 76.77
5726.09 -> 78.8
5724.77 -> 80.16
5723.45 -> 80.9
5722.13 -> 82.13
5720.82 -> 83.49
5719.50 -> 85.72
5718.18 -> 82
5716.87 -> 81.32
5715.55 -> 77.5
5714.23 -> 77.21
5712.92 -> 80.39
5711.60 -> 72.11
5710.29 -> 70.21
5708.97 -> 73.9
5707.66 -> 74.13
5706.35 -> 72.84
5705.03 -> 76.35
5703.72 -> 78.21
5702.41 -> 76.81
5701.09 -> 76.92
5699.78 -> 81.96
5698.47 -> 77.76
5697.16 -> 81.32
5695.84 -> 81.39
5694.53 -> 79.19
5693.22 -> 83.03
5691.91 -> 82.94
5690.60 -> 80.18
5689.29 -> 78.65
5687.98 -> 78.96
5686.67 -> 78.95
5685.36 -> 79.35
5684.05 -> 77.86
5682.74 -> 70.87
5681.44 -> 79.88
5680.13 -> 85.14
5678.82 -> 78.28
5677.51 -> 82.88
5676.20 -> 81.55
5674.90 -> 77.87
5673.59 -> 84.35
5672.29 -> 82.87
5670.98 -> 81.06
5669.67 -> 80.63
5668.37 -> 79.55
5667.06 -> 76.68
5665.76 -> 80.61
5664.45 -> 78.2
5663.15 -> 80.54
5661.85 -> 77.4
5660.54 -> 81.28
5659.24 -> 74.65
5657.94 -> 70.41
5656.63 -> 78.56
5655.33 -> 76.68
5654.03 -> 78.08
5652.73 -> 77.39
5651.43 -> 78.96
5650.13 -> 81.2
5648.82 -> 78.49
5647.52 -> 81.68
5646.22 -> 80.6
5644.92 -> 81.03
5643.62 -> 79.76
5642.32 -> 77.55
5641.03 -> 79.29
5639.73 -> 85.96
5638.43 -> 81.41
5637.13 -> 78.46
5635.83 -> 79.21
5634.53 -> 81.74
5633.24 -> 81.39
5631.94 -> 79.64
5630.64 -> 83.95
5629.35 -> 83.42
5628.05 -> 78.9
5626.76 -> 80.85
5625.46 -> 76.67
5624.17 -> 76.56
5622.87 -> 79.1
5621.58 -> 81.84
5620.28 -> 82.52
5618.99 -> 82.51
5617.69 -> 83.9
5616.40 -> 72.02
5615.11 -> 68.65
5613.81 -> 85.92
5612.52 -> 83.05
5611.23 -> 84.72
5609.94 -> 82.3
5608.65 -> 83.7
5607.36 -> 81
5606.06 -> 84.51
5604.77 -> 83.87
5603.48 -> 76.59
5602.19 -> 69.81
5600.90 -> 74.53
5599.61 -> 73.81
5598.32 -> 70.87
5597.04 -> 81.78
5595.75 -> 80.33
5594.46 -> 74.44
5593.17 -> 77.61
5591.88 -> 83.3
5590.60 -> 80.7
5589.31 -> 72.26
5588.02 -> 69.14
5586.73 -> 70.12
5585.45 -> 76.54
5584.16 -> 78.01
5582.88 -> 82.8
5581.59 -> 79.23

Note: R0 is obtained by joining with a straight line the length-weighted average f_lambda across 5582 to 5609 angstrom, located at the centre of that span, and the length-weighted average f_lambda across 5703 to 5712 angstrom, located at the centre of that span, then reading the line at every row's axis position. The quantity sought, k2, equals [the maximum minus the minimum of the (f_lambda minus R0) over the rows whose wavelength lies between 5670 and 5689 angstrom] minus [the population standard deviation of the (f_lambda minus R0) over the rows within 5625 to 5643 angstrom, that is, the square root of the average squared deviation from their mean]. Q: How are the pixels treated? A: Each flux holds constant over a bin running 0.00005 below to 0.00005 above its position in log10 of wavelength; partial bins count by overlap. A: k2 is 12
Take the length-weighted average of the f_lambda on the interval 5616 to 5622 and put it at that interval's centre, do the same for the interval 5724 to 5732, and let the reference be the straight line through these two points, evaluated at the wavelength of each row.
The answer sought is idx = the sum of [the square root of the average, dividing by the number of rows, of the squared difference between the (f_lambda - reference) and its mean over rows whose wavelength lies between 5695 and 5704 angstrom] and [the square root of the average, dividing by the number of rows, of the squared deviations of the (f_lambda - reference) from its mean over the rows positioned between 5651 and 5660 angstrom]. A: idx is 4.86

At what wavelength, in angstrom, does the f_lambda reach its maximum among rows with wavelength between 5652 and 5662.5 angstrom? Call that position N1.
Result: 5660.54 angstrom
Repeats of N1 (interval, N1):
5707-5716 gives 5712.92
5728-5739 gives 5734.00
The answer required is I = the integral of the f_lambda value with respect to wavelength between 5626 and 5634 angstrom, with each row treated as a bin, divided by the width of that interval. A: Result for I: 81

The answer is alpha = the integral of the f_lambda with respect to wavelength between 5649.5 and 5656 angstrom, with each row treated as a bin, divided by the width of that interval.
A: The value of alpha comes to 78.6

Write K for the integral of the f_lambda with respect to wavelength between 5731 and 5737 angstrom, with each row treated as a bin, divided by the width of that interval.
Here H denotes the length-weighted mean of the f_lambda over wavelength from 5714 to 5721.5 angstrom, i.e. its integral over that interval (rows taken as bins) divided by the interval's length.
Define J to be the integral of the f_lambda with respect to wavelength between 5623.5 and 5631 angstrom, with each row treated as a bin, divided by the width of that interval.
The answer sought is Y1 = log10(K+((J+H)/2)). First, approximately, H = 81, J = 79.9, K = 81.5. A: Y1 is 2.21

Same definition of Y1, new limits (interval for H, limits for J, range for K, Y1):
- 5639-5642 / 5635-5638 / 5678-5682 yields 2.21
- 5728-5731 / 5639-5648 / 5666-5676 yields 2.21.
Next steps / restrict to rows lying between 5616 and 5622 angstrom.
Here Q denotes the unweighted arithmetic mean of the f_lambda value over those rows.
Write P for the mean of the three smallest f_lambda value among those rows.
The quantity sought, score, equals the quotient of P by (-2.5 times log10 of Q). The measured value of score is -16.5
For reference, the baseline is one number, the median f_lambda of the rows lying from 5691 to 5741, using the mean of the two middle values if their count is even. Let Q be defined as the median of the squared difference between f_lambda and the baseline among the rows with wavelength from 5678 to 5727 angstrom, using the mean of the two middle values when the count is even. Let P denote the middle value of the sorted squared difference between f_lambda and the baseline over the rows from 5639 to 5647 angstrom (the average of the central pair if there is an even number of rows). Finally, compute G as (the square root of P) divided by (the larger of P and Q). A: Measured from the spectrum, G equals 0.21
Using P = 0.8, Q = 4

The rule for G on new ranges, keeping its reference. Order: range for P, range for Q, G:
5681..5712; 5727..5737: 0.18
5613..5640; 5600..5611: 0.17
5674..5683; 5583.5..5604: 0.10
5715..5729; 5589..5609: 0.14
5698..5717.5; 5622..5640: 0.30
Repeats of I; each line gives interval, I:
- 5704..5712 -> 74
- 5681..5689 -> 78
